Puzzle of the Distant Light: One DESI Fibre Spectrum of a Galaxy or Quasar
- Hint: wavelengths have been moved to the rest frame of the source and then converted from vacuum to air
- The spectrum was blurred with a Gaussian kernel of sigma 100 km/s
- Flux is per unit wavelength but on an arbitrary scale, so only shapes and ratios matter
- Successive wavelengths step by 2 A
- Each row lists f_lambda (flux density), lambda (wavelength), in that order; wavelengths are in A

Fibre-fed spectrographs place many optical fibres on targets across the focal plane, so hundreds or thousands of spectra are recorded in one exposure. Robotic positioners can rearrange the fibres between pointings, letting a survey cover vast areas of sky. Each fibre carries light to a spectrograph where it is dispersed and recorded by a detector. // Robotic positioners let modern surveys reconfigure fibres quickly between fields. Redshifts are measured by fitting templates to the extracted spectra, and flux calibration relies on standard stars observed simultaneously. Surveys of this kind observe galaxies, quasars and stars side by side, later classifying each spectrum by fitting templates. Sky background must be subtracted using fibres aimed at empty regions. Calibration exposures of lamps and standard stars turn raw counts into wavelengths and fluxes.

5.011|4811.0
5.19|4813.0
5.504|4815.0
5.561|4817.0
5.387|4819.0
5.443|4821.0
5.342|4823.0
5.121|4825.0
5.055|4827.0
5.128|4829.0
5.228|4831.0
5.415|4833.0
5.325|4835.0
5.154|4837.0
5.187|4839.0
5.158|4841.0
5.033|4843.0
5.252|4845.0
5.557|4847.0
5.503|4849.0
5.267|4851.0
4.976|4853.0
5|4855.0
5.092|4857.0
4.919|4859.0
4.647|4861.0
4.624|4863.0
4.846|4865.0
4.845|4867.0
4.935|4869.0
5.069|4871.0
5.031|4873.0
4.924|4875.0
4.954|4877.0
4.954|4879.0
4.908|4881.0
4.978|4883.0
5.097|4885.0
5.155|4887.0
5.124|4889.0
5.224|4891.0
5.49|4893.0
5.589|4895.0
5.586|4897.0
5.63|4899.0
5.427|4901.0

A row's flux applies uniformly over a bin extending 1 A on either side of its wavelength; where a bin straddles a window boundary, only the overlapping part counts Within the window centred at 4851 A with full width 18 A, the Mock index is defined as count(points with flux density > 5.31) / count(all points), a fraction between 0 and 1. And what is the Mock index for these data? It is 0.22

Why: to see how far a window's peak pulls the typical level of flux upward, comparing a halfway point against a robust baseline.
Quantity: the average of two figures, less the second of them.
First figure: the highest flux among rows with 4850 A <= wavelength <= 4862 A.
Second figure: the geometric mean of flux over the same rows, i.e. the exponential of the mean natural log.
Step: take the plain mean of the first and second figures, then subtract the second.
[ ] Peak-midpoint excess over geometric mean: 0.14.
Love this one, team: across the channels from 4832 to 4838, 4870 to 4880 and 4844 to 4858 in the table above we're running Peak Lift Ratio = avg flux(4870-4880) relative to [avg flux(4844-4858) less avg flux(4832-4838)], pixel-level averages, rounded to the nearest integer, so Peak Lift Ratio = -80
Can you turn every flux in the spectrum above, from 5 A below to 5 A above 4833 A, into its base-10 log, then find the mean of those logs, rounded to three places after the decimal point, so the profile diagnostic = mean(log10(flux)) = 0.720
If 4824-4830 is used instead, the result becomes 0.708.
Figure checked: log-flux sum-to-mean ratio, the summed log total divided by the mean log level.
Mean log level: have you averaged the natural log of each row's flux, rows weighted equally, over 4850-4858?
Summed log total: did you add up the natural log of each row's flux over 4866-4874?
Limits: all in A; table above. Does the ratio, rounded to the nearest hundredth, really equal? 3.94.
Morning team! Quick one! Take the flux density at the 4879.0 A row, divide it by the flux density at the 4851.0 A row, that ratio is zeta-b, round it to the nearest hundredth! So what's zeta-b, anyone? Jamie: 0.94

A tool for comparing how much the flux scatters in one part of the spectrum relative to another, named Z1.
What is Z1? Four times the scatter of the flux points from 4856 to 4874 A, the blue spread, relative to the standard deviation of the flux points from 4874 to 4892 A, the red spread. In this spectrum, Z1 5.9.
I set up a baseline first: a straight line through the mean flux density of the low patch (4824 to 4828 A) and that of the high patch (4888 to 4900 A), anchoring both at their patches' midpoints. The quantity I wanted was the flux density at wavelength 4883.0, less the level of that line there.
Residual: -0.41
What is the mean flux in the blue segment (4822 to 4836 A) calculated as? 5.23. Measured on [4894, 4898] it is 5.59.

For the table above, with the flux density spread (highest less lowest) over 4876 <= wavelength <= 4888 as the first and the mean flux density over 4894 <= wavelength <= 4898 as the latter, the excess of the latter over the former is 5.34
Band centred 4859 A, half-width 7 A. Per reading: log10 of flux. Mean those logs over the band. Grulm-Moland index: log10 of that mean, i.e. -0.163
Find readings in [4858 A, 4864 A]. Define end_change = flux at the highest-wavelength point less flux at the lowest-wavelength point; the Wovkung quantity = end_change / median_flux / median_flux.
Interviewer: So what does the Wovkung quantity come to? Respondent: -0.014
